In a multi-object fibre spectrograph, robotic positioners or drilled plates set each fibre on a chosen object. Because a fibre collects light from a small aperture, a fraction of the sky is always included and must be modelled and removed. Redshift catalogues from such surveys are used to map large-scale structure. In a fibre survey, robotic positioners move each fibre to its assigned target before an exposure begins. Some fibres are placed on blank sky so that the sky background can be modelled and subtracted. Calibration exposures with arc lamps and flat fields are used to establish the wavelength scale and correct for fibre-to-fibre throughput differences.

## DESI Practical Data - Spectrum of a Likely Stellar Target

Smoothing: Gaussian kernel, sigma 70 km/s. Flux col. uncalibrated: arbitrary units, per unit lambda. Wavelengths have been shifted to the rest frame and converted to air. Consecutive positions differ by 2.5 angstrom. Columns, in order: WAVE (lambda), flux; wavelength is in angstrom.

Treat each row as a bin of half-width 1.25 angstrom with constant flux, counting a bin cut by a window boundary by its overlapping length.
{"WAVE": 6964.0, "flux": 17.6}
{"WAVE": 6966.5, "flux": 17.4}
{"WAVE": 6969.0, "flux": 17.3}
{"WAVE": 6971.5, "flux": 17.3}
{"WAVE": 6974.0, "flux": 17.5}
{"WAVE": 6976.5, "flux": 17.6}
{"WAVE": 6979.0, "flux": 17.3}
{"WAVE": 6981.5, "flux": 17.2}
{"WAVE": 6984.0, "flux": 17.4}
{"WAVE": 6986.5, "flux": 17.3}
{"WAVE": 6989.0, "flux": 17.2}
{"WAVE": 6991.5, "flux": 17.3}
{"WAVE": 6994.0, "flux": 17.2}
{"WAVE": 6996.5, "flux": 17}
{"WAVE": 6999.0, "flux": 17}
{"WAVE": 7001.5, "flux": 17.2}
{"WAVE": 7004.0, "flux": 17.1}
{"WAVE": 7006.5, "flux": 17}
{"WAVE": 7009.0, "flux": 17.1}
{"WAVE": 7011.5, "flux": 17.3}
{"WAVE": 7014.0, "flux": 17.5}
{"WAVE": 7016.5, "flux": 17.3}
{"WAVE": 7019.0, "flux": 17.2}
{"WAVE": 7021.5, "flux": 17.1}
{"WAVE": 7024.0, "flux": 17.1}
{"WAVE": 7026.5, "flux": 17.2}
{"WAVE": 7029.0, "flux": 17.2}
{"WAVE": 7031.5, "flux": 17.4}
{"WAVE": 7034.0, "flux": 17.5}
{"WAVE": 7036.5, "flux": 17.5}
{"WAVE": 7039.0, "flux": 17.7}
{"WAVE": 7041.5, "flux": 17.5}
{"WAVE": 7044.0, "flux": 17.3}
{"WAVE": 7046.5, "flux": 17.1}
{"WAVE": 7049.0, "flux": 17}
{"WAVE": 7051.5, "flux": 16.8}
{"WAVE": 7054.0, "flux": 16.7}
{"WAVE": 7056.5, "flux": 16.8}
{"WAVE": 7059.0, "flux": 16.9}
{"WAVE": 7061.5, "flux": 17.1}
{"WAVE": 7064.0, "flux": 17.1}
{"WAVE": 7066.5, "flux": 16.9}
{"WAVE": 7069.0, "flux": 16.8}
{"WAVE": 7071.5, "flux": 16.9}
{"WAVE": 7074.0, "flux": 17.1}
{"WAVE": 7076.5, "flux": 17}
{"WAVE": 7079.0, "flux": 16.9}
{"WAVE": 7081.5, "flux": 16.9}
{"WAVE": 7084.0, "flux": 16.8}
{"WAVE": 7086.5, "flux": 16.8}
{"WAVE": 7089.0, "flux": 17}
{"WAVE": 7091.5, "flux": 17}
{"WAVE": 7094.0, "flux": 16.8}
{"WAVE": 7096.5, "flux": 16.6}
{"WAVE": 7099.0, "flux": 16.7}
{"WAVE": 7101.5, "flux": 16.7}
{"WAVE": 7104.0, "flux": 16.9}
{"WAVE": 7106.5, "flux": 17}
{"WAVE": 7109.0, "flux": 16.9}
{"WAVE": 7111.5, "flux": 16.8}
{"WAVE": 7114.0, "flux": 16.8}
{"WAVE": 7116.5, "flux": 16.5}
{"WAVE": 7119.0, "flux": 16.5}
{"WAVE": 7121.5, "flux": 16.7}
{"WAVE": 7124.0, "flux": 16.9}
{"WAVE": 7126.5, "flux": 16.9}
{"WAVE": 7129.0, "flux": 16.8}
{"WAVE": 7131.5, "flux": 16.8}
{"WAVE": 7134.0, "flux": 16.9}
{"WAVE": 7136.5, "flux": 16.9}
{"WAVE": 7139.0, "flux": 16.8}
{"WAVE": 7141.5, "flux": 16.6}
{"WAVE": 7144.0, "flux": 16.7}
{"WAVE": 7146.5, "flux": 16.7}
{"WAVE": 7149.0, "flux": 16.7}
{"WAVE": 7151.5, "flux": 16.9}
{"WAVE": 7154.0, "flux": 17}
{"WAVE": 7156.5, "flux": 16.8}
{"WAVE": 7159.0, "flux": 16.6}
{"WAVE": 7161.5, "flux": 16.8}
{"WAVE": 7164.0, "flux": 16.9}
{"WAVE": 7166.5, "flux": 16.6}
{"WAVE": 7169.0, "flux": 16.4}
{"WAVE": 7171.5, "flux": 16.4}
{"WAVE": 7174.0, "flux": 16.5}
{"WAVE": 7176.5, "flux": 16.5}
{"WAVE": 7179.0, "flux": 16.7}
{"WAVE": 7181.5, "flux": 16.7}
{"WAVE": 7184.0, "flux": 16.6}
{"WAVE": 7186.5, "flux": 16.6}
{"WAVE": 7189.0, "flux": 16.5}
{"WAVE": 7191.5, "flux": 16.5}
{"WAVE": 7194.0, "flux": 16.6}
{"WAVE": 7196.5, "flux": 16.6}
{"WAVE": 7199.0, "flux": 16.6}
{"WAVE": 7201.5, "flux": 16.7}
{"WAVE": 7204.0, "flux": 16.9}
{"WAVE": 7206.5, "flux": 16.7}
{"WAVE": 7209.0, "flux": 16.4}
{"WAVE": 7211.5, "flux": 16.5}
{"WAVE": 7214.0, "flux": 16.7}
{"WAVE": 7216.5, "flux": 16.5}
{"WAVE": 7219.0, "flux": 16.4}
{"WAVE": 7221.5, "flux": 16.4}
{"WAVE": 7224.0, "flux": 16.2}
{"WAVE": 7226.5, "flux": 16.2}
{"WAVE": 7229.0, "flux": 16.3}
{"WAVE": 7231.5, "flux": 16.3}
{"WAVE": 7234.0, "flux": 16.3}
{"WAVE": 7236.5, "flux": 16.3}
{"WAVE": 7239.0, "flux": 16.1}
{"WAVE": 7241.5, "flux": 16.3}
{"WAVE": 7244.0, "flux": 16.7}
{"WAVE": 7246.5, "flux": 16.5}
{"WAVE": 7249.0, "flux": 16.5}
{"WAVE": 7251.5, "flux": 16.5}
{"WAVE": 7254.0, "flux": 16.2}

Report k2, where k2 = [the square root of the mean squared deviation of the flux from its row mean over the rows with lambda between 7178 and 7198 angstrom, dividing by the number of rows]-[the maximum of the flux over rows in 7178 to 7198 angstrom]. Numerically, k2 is -16.6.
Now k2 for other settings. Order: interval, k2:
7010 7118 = -17.4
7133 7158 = -16.9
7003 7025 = -17.4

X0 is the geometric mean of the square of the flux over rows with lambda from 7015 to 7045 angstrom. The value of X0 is 300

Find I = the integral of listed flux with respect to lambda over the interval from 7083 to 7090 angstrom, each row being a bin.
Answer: 118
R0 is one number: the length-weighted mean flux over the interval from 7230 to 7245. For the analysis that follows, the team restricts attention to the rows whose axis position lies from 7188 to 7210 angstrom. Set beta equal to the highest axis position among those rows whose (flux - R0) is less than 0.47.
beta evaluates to 7209.0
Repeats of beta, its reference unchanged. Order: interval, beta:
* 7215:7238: 7236.5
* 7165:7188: 7186.5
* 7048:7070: 7054.0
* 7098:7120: 7119.0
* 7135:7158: 7149.0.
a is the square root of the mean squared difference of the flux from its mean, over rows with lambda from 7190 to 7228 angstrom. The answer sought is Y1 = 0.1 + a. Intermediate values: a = 0.18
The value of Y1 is 0.284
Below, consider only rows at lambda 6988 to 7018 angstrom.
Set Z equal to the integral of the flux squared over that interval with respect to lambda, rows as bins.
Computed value 8859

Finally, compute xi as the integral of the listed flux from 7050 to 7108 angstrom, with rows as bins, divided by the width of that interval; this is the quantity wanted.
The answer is 16.88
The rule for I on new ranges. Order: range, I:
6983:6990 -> 121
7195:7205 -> 167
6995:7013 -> 308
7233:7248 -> 246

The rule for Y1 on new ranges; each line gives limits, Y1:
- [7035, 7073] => 0.391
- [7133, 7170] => 0.254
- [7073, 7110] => 0.234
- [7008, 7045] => 0.277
